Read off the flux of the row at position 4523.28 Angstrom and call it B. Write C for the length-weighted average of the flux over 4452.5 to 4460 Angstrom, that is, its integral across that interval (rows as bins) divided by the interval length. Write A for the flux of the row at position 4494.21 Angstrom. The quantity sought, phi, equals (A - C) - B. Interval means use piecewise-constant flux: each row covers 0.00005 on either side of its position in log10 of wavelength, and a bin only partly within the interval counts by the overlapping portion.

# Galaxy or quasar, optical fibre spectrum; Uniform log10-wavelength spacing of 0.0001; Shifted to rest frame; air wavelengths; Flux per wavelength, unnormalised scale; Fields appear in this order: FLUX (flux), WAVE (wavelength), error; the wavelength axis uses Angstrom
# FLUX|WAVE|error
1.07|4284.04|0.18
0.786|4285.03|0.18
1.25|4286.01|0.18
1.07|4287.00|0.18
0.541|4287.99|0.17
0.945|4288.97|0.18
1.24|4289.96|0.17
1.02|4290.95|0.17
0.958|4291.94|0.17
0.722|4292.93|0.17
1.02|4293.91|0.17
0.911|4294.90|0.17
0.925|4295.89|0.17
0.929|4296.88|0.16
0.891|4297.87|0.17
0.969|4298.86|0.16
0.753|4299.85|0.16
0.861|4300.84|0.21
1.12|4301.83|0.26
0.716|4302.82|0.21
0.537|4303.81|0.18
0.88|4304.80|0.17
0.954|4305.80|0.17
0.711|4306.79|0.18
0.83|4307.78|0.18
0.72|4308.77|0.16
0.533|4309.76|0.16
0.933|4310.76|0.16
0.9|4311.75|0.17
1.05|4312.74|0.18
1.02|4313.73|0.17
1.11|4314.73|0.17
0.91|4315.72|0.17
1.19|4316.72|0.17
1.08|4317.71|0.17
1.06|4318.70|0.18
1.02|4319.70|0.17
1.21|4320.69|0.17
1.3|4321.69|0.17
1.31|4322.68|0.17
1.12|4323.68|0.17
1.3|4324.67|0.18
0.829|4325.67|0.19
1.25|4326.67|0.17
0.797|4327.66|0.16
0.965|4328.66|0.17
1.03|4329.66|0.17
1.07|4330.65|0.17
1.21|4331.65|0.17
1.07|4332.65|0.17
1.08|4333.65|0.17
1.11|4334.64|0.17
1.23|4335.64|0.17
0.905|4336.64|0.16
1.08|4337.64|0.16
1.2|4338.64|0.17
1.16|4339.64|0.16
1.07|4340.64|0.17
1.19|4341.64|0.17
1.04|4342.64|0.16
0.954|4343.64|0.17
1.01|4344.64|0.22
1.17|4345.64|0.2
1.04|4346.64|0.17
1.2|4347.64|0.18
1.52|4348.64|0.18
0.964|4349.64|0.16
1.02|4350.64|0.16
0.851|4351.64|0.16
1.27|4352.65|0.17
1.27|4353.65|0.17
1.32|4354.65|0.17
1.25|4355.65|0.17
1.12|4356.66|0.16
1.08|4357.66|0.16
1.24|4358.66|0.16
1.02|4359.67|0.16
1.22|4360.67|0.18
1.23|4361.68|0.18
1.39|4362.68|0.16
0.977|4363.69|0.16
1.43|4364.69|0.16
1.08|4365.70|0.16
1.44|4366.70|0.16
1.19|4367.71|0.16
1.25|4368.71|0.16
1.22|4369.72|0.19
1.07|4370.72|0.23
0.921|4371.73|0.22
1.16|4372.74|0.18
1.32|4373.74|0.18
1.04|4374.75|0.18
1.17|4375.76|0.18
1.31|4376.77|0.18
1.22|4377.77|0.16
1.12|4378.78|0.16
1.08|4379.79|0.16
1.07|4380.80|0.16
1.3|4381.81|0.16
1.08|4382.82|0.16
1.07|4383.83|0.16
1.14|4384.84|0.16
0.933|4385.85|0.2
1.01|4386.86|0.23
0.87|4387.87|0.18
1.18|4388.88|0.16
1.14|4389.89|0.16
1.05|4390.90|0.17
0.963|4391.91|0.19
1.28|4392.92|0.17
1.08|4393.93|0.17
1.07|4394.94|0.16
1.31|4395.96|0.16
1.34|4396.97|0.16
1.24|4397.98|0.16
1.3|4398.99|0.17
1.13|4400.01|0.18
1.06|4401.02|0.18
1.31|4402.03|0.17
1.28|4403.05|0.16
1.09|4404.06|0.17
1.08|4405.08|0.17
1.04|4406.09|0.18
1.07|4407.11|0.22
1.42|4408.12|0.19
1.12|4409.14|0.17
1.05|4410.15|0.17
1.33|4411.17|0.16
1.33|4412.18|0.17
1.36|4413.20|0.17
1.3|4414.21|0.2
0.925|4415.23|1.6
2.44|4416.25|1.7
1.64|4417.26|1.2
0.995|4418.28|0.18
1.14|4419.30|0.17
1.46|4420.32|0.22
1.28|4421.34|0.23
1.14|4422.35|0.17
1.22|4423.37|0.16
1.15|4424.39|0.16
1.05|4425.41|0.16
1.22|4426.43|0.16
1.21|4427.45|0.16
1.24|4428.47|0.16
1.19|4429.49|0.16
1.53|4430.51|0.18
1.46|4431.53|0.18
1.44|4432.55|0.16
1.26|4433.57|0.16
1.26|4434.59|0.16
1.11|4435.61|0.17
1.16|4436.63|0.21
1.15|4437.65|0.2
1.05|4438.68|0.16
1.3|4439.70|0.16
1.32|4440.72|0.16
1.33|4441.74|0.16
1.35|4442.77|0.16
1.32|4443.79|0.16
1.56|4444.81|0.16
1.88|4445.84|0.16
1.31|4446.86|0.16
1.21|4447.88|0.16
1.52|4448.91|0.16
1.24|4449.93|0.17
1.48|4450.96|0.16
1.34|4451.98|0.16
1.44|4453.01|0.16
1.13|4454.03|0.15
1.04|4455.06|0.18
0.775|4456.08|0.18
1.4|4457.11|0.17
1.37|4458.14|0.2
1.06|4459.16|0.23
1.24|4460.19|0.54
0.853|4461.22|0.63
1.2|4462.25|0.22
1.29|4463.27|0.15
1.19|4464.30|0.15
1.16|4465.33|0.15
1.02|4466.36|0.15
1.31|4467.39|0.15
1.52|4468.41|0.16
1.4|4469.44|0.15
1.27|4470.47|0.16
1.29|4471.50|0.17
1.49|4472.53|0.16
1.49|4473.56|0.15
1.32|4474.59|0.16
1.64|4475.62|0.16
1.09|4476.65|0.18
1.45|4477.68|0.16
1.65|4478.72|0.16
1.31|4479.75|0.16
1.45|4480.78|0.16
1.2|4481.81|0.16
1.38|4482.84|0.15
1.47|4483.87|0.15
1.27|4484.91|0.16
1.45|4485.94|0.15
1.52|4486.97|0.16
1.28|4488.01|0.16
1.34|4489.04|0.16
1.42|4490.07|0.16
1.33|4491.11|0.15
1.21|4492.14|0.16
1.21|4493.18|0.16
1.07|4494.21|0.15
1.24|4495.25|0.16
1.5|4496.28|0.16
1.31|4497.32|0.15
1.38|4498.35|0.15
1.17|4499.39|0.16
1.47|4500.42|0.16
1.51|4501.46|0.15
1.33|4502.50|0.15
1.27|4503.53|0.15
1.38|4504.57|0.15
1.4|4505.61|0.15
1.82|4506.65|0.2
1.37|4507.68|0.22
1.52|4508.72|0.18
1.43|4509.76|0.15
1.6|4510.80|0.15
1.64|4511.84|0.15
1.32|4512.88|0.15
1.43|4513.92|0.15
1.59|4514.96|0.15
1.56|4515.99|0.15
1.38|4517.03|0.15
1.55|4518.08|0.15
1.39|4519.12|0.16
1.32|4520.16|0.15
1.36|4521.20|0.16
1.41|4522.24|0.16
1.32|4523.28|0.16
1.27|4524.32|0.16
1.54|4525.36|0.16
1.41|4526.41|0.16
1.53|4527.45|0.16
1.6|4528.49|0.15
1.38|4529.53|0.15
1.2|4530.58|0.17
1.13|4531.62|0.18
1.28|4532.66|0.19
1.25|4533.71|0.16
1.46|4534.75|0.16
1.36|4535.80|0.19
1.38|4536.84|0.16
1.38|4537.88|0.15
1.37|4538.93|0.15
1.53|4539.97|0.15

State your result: -1.43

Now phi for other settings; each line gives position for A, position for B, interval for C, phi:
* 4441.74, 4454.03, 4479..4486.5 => -1.17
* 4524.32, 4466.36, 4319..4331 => -0.85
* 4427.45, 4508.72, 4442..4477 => -1.61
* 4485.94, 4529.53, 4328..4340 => -1.02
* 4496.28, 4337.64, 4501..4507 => -1.02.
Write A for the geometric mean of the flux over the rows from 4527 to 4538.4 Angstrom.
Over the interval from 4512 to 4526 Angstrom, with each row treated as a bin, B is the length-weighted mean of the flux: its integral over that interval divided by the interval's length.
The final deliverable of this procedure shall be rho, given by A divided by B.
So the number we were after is 0.95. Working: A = 1.35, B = 1.42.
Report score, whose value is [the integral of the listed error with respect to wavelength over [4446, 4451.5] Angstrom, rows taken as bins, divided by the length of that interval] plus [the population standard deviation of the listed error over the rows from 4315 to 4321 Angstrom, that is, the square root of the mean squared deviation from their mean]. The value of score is 0.166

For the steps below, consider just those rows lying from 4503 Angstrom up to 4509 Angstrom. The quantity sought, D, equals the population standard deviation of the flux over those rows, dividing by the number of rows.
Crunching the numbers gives 0.177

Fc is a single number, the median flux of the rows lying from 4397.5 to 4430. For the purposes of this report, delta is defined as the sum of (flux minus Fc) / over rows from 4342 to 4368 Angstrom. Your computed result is -1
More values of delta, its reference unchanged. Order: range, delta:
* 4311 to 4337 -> -3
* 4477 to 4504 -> 4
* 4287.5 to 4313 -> -9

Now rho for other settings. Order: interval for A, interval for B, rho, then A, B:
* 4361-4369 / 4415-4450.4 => 0.94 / 1.24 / 1.32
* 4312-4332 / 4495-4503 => 0.79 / 1.08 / 1.37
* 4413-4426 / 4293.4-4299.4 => 1.36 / 1.27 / 0.94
